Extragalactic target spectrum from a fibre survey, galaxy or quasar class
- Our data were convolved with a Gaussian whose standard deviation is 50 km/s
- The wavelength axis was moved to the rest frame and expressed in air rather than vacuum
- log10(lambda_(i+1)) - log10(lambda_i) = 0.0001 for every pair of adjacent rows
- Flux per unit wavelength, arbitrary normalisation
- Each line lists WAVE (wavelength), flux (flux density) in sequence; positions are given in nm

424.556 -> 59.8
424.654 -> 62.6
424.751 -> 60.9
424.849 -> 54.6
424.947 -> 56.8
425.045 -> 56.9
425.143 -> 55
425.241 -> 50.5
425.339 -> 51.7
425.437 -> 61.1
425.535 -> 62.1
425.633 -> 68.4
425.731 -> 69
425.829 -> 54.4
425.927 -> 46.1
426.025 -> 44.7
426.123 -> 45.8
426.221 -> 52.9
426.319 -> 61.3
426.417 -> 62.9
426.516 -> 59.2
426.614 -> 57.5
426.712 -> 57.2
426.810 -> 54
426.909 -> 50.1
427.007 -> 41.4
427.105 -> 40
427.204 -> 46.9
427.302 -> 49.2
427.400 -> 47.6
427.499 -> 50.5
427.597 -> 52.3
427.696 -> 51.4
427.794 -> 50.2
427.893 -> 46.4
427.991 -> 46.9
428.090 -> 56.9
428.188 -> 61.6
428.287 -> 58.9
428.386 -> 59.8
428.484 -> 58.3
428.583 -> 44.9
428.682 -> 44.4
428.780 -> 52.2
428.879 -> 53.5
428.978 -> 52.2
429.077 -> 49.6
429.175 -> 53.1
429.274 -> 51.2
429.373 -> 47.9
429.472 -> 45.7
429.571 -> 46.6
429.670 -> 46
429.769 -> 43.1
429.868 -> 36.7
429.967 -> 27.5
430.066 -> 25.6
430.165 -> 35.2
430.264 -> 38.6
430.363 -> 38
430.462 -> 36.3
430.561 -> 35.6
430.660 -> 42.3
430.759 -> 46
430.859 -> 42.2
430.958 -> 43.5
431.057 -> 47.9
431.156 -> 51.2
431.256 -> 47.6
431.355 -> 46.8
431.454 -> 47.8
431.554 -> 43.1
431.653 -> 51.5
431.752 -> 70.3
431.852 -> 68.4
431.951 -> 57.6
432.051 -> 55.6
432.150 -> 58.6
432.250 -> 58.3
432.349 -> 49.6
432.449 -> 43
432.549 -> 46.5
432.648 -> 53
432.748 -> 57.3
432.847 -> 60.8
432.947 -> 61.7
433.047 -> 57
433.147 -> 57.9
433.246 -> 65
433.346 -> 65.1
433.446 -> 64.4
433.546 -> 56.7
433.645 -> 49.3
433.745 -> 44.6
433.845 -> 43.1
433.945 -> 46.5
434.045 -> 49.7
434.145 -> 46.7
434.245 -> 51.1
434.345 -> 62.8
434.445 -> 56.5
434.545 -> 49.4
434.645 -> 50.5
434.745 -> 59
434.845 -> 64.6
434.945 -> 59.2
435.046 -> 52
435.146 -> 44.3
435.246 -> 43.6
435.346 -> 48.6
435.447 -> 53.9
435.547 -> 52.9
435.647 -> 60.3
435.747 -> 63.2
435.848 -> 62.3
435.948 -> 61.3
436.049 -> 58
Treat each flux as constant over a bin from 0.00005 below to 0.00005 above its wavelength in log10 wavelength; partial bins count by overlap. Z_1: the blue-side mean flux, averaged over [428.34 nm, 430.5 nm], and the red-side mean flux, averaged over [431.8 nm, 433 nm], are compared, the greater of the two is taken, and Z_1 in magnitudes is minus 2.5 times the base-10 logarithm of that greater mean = -4.37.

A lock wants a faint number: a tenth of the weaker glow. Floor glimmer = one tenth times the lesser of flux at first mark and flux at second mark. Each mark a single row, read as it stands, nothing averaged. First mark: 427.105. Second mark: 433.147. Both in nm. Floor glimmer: 4.0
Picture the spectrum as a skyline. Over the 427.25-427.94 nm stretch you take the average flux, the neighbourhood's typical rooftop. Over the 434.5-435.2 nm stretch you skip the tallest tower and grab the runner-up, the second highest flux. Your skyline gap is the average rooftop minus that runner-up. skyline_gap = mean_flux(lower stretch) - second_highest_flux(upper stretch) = -10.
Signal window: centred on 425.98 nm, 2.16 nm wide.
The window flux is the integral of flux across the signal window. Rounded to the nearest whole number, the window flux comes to 120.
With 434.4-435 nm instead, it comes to 34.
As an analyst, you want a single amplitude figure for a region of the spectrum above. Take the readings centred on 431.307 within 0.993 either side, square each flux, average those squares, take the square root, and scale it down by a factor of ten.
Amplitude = 5.03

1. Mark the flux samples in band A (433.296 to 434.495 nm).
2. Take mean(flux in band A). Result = 53.0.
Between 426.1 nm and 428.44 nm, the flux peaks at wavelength 426.417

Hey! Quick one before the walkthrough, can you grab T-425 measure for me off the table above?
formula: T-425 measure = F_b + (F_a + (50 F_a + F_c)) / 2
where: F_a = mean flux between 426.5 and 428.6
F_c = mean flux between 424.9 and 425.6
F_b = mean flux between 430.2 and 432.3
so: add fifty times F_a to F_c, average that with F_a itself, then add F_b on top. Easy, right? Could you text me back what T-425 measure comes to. 1400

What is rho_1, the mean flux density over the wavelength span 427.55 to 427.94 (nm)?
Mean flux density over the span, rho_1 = 50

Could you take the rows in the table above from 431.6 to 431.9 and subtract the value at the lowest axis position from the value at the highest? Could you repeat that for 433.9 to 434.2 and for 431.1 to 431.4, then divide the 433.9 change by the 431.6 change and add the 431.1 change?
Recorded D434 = -4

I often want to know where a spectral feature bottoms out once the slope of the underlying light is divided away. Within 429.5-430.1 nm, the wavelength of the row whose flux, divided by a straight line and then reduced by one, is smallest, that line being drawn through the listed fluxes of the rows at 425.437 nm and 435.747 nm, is 430.066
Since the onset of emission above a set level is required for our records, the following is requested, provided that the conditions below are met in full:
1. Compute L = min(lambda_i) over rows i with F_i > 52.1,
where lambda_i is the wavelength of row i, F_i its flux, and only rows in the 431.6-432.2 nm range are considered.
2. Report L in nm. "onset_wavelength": 431.752 nm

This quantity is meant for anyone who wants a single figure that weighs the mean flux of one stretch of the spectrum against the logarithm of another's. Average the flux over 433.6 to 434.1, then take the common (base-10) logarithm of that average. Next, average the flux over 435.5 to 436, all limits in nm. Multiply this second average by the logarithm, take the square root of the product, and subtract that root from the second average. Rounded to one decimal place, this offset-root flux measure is 50.0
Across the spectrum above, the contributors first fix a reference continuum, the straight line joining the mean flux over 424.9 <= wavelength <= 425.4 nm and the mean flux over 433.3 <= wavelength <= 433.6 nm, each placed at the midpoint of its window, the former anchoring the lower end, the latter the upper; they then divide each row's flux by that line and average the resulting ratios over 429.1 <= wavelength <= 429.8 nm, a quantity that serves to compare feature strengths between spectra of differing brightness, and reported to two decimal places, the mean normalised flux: 0.82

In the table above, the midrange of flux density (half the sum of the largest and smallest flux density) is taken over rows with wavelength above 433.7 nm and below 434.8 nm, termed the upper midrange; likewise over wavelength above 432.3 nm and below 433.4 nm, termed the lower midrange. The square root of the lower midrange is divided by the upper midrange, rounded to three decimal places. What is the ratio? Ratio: 0.139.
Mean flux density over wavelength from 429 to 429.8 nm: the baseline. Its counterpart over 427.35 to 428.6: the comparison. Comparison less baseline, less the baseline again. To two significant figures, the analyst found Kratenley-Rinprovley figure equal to -43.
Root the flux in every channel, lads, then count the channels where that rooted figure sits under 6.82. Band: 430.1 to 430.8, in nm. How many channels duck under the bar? 7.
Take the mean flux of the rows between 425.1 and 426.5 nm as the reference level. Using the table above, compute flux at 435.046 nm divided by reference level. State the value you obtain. 0.93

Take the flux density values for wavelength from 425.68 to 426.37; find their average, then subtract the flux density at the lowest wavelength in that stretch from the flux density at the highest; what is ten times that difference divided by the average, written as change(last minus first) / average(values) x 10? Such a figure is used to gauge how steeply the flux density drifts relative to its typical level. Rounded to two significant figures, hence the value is -1.4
